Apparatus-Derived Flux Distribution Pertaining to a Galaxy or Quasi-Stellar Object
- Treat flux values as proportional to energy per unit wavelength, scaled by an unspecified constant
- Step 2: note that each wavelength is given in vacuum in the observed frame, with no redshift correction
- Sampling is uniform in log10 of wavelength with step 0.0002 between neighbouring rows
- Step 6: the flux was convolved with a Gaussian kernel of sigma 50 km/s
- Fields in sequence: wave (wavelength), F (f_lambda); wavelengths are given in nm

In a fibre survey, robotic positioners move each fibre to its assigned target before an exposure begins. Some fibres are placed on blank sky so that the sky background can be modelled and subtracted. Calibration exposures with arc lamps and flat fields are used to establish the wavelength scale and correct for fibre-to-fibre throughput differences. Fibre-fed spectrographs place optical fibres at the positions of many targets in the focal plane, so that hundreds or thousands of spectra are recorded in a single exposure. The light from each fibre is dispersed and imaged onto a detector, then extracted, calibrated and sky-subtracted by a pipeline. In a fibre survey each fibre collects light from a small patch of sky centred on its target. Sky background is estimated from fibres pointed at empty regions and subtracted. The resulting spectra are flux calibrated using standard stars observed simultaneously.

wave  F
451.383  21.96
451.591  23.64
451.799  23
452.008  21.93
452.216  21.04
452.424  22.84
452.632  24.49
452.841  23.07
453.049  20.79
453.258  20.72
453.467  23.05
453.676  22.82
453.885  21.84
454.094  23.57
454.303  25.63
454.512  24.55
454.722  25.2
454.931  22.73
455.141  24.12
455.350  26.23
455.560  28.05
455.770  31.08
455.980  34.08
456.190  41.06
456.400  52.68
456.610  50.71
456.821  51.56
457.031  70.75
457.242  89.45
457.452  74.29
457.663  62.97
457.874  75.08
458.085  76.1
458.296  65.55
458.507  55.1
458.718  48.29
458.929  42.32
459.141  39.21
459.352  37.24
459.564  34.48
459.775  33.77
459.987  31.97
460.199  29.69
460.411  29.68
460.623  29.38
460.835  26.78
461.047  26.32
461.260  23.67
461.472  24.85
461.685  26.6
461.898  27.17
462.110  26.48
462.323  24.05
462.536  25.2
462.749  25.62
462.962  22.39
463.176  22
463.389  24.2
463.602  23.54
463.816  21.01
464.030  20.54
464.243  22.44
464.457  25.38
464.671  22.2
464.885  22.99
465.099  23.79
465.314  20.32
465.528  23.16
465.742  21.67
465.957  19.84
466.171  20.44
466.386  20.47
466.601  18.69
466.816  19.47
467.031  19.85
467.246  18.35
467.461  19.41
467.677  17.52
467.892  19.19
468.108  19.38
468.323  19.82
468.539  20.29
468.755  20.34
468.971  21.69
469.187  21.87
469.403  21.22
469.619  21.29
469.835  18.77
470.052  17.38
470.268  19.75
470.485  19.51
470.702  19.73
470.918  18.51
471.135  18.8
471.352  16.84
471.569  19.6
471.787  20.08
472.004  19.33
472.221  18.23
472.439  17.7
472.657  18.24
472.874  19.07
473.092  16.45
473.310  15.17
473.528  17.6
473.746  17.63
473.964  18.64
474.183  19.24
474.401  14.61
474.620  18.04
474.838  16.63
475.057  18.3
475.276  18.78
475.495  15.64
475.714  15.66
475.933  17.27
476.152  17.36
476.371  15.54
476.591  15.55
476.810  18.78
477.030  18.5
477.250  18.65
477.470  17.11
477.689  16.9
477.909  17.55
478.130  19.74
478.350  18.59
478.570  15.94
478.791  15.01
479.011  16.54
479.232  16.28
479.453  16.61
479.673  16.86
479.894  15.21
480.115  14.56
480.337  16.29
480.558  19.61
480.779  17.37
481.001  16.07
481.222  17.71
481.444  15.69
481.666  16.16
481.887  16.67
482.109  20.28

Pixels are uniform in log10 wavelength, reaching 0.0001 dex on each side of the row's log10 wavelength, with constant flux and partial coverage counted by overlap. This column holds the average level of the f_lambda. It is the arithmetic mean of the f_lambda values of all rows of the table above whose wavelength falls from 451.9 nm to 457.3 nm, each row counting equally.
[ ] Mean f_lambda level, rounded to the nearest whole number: 32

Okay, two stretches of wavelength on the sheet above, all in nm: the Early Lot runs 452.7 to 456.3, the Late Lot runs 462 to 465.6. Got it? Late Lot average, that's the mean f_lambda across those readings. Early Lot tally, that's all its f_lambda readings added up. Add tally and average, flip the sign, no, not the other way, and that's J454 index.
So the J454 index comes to -462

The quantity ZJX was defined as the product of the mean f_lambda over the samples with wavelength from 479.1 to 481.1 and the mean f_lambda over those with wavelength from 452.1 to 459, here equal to 663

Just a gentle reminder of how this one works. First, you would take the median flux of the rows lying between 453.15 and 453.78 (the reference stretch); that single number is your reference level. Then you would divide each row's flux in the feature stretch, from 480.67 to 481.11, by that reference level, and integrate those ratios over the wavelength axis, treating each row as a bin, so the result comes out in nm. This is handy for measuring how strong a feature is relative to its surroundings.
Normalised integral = 0.32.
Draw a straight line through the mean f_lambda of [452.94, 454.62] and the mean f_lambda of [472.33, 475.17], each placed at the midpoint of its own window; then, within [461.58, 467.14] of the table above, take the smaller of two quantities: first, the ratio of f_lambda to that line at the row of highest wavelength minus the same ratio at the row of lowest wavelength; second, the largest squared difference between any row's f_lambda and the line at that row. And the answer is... -0.25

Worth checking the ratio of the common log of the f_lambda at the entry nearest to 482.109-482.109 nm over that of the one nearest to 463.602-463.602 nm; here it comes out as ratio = 0.95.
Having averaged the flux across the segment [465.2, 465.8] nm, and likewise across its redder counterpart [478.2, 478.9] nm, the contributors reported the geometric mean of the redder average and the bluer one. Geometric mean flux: 19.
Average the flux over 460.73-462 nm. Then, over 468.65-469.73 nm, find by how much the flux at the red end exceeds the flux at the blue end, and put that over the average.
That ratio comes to 0.04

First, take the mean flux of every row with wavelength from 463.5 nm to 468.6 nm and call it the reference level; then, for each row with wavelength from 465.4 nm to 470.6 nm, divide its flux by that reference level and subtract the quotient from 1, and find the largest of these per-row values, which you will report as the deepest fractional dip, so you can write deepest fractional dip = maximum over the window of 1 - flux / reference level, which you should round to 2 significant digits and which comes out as 0.17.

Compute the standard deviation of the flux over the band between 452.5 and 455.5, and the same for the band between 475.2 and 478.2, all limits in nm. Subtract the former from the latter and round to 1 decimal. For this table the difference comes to -0.3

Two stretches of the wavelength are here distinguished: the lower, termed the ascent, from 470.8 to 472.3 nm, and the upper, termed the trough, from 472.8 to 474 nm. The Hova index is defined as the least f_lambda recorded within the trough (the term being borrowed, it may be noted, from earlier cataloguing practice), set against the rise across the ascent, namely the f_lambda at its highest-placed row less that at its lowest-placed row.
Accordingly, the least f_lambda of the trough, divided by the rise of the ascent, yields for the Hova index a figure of -54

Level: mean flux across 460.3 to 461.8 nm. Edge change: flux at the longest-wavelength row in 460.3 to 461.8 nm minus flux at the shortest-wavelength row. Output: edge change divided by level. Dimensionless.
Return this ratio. -0.12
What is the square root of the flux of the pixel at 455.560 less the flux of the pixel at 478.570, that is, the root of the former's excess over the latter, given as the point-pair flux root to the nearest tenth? 3.5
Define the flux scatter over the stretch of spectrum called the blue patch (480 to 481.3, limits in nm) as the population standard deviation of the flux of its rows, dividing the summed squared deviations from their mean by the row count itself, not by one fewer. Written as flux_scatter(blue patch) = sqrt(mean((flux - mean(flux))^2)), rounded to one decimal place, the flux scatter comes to 1.6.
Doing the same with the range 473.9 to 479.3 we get 1.4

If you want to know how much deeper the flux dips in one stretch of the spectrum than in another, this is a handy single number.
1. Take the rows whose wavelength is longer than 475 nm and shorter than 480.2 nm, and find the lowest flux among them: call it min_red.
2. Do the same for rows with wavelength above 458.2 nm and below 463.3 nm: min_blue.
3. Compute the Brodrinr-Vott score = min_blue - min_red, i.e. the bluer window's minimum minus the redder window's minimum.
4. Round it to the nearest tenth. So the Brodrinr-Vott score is 7.4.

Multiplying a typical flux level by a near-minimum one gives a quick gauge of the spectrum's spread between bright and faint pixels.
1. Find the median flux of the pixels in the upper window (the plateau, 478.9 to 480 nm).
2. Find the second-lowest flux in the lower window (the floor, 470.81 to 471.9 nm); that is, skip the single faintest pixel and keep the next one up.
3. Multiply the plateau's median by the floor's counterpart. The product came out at 306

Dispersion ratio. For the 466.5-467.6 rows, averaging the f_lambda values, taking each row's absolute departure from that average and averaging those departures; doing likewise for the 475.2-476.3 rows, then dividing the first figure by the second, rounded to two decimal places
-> 0.49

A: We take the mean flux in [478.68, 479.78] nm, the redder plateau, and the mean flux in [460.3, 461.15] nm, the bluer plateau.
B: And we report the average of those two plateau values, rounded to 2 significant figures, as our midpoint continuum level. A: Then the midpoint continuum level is 22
